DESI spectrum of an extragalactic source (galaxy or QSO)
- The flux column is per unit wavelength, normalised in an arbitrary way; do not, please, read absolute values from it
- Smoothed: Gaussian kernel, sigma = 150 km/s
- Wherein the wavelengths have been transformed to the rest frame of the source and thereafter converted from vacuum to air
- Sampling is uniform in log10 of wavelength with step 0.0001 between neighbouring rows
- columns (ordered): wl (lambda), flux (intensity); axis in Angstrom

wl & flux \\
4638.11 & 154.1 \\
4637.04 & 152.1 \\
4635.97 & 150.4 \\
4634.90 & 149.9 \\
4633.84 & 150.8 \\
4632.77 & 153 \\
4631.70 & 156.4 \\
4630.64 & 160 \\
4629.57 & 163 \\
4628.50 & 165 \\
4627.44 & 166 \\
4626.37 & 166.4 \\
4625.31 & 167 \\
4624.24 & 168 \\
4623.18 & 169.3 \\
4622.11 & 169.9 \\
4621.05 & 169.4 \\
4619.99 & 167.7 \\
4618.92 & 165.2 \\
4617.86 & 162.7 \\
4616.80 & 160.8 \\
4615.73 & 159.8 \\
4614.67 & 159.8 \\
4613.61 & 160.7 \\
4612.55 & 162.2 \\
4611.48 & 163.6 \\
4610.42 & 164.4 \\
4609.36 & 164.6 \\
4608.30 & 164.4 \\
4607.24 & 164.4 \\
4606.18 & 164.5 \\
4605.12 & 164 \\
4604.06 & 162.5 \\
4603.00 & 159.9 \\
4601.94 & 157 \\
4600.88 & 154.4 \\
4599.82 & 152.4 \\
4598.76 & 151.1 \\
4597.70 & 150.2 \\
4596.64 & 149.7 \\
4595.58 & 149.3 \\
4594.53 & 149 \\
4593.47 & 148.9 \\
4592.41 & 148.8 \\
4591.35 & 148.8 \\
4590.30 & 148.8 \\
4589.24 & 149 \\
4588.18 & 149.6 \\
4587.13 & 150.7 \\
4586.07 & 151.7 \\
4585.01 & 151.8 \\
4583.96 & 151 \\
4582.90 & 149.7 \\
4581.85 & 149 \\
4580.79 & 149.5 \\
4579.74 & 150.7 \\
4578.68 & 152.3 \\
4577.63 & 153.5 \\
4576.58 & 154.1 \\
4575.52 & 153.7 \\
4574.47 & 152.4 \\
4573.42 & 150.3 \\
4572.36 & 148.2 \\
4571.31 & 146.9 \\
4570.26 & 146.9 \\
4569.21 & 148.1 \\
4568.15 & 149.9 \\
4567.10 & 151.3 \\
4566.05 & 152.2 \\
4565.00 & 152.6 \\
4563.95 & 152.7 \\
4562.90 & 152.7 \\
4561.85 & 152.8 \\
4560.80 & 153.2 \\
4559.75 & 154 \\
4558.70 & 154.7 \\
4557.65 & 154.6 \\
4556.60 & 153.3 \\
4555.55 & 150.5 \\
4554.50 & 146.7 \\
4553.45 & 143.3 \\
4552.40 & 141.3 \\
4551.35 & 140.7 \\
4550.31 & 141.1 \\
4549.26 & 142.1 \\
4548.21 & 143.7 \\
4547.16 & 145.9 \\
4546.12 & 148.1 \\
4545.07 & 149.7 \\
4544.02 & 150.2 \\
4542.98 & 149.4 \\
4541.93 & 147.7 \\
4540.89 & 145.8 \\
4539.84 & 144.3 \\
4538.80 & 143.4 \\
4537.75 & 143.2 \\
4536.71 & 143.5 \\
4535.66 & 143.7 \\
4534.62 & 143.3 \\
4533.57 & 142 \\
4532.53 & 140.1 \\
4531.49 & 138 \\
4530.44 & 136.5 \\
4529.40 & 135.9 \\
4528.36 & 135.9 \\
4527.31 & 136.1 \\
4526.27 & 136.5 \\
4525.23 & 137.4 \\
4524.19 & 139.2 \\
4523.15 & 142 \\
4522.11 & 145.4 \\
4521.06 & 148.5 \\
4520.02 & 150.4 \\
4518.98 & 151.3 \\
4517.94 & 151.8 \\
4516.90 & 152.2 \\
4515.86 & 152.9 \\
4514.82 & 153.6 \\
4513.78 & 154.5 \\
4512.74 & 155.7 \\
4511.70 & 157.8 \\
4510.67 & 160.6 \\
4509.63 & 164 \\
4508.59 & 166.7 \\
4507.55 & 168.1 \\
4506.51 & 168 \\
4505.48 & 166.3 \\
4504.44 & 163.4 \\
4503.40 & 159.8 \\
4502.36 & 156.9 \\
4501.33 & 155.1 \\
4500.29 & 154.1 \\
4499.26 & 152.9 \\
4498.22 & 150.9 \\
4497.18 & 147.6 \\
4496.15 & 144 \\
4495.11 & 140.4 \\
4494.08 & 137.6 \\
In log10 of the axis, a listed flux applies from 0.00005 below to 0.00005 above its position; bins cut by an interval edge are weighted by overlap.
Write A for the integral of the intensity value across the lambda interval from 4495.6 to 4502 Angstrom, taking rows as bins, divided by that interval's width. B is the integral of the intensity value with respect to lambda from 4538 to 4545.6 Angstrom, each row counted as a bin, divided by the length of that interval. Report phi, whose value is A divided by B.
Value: 1.027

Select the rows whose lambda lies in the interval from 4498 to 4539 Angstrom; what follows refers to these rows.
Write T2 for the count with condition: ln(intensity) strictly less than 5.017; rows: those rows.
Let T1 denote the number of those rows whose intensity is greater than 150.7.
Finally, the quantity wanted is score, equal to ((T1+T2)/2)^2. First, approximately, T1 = 21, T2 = 20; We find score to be 420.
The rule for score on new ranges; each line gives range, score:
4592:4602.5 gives 25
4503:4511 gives 16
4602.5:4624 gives 100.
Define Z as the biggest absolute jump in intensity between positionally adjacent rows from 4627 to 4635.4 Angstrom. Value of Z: 3.6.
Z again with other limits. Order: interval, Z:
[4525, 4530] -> 0.9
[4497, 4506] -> 3.6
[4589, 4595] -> 0.2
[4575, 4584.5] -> 1.6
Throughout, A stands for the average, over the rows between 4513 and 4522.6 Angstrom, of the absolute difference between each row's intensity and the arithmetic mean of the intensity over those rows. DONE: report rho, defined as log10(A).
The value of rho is 0.31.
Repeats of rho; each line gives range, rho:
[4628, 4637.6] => 0.69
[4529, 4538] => 0.44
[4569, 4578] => 0.42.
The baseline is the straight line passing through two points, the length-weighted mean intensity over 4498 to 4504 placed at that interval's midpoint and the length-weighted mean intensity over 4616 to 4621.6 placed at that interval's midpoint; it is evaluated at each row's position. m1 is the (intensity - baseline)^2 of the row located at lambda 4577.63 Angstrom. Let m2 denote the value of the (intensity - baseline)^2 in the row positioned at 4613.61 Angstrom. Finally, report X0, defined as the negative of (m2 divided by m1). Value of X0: -0.2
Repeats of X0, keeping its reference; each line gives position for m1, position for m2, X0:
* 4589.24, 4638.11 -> -0.8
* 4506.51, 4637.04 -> -1.4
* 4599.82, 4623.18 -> -0.1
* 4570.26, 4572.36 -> -0.8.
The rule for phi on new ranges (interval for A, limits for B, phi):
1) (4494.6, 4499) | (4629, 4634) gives 0.930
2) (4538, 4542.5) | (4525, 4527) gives 1.059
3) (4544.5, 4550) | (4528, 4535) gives 1.049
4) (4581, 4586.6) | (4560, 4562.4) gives 0.982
